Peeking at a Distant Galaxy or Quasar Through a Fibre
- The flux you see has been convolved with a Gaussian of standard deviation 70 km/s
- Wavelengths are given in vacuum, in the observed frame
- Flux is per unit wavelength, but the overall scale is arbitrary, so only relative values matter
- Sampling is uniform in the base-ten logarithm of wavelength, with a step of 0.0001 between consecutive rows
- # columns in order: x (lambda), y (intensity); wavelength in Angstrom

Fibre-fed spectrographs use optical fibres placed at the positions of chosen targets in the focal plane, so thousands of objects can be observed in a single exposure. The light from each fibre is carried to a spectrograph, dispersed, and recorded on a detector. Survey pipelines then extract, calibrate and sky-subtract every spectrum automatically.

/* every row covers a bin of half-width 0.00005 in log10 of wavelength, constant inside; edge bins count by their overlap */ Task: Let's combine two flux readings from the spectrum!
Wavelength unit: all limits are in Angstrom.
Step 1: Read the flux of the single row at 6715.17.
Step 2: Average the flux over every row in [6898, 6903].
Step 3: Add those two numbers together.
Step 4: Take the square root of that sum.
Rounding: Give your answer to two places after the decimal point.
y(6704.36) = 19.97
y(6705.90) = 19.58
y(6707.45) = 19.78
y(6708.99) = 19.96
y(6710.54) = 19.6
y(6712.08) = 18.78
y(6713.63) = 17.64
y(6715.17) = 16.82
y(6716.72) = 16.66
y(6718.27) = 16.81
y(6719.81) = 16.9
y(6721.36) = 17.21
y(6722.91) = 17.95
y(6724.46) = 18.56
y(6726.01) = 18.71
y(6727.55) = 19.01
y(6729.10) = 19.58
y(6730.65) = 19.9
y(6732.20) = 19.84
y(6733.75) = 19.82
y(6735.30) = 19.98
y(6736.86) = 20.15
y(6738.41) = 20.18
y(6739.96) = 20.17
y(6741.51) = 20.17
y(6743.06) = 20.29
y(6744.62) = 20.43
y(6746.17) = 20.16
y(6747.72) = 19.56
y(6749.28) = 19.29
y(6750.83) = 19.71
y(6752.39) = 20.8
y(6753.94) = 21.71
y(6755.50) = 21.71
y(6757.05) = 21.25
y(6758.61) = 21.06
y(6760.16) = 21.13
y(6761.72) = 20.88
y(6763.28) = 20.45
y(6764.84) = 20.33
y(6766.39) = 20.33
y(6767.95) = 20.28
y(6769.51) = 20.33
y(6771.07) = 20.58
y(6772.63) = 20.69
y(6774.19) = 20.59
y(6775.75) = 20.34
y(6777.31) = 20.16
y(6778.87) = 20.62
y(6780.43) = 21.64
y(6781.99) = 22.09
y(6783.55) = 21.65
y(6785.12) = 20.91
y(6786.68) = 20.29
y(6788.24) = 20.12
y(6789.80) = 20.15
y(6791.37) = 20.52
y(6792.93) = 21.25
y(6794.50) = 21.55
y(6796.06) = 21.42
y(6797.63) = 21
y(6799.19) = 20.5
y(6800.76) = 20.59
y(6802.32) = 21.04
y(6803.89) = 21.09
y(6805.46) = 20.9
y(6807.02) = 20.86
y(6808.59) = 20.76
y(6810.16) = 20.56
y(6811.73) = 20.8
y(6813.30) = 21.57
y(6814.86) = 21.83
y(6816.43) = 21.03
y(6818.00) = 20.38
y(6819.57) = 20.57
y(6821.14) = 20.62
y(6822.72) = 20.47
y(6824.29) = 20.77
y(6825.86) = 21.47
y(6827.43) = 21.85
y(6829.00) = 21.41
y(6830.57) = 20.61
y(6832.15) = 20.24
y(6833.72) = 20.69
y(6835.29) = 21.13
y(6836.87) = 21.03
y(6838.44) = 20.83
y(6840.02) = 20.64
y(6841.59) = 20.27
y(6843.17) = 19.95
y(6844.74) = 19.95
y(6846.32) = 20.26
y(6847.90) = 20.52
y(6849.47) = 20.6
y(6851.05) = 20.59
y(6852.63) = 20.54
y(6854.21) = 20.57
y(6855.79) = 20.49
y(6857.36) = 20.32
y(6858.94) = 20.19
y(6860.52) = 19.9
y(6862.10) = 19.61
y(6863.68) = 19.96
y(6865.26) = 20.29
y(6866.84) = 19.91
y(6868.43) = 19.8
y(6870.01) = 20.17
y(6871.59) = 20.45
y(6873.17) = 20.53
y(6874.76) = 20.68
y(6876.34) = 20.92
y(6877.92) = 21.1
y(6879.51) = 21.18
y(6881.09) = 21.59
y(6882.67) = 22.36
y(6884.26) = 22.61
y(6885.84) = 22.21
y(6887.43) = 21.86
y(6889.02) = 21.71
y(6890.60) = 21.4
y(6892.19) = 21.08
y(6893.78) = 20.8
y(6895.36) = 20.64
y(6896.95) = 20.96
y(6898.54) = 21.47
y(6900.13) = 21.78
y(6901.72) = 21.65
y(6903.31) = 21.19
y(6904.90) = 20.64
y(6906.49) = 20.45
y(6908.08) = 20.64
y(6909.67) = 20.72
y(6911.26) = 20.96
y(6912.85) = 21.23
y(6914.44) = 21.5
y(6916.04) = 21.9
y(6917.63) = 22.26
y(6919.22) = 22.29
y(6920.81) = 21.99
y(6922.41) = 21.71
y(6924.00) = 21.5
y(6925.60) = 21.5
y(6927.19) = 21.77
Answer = 6.20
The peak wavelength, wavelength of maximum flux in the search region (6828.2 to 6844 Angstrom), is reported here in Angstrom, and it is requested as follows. 6829.00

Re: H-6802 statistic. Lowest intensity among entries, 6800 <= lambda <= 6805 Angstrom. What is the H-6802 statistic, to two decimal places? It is 20.59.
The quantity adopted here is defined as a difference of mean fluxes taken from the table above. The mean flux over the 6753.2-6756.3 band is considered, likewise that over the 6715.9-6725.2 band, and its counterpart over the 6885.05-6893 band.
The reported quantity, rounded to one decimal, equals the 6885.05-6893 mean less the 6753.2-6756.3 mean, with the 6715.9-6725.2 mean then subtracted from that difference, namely -17.4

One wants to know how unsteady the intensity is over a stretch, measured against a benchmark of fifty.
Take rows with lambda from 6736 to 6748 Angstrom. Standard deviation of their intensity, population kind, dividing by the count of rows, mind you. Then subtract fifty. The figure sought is -49.76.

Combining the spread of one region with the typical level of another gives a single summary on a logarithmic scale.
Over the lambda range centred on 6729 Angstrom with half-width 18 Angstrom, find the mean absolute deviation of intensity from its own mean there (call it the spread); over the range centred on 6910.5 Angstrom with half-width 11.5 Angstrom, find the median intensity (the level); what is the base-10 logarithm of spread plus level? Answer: 1.35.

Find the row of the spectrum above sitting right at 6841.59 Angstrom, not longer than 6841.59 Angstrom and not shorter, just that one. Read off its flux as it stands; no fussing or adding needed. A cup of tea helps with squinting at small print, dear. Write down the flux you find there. 20.27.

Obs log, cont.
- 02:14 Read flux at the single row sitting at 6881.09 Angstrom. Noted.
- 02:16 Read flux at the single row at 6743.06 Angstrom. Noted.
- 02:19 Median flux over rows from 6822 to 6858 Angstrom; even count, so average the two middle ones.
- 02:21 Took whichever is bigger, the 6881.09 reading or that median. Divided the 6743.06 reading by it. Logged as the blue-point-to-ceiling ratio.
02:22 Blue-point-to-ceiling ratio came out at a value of 0.94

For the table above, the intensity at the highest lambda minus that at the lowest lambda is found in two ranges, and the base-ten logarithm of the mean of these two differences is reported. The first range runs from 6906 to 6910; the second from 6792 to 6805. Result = -1.26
